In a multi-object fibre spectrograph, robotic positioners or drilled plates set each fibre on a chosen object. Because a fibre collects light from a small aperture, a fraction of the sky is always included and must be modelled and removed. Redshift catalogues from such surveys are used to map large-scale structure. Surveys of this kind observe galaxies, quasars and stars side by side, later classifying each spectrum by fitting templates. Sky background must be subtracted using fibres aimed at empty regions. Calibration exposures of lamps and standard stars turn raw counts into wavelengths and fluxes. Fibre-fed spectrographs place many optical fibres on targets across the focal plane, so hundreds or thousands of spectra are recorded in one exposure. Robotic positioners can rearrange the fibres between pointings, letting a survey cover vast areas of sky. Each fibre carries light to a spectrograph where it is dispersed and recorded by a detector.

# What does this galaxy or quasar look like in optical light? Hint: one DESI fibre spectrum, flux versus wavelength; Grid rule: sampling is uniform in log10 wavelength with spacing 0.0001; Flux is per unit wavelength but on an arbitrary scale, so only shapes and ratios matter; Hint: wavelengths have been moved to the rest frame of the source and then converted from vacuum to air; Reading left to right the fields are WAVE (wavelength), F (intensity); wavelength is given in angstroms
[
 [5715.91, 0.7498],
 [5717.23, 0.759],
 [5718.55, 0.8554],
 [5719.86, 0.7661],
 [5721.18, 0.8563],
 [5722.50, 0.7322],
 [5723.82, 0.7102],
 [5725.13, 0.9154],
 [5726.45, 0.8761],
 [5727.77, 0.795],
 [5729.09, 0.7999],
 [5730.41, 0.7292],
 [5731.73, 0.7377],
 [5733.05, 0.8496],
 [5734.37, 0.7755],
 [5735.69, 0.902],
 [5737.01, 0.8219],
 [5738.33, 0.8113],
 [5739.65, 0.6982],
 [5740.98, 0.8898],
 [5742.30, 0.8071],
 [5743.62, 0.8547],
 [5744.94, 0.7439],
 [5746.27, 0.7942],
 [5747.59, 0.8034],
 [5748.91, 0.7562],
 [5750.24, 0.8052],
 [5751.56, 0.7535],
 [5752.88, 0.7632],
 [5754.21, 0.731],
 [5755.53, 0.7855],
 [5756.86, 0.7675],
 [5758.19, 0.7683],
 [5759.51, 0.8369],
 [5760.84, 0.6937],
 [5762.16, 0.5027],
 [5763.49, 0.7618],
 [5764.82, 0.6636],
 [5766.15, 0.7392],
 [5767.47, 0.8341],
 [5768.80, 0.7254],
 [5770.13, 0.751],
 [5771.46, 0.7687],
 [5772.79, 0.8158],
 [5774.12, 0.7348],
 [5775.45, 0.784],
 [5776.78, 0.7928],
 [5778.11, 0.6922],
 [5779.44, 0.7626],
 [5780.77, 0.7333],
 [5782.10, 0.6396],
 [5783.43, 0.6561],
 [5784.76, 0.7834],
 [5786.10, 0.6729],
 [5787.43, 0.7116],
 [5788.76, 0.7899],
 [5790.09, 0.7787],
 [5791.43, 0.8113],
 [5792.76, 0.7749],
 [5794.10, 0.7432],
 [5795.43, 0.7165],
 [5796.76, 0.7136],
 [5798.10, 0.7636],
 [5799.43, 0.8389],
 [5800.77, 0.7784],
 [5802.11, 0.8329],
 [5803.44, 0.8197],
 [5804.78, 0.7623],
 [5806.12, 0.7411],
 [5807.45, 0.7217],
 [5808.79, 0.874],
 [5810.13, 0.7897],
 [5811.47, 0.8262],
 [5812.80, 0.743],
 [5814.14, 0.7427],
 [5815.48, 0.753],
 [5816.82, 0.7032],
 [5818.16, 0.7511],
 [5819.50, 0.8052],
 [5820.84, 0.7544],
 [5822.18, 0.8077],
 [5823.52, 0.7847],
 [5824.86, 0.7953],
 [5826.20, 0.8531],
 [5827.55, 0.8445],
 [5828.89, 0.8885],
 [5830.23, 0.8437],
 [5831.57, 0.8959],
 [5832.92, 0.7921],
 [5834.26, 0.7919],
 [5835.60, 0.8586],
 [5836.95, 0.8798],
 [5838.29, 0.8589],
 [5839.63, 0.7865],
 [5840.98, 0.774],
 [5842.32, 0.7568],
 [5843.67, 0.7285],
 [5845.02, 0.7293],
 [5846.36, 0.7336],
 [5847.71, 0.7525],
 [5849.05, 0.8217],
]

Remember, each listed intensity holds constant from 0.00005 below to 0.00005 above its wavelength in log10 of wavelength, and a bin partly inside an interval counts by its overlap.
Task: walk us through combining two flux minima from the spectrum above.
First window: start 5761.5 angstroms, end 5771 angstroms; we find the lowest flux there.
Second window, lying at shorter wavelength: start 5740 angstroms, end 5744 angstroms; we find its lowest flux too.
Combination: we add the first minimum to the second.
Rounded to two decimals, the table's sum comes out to 1.31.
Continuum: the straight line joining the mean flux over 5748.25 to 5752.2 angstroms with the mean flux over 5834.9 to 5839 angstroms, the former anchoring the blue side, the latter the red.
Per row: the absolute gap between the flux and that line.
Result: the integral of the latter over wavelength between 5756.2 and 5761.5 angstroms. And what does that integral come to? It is 0.2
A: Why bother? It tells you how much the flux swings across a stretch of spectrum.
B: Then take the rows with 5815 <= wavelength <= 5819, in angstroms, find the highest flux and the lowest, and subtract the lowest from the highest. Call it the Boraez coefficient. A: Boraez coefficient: 0.050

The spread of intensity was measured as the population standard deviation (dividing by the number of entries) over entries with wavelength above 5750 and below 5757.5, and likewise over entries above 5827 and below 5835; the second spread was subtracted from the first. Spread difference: -0.018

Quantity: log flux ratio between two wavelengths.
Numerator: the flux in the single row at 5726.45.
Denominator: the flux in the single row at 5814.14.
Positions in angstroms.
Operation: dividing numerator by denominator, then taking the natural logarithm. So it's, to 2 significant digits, 0.17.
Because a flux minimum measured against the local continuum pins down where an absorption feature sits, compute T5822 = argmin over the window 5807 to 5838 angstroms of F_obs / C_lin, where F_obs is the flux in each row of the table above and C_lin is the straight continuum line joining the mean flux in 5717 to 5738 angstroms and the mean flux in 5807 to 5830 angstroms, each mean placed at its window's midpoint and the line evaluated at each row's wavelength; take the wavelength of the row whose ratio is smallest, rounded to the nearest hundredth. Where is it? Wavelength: 5816.82 angstroms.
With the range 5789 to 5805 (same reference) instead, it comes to 5796.76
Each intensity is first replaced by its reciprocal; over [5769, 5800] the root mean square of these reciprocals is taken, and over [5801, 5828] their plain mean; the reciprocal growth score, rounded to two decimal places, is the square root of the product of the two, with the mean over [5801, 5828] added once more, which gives 2.59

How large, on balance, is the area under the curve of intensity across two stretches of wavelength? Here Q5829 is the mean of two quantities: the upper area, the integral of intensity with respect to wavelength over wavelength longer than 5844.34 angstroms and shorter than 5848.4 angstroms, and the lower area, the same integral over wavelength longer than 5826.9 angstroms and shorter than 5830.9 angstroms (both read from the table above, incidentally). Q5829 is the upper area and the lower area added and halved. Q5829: 3.22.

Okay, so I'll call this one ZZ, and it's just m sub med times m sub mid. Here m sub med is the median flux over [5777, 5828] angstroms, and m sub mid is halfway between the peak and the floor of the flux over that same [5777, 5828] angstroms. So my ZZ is 0.58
